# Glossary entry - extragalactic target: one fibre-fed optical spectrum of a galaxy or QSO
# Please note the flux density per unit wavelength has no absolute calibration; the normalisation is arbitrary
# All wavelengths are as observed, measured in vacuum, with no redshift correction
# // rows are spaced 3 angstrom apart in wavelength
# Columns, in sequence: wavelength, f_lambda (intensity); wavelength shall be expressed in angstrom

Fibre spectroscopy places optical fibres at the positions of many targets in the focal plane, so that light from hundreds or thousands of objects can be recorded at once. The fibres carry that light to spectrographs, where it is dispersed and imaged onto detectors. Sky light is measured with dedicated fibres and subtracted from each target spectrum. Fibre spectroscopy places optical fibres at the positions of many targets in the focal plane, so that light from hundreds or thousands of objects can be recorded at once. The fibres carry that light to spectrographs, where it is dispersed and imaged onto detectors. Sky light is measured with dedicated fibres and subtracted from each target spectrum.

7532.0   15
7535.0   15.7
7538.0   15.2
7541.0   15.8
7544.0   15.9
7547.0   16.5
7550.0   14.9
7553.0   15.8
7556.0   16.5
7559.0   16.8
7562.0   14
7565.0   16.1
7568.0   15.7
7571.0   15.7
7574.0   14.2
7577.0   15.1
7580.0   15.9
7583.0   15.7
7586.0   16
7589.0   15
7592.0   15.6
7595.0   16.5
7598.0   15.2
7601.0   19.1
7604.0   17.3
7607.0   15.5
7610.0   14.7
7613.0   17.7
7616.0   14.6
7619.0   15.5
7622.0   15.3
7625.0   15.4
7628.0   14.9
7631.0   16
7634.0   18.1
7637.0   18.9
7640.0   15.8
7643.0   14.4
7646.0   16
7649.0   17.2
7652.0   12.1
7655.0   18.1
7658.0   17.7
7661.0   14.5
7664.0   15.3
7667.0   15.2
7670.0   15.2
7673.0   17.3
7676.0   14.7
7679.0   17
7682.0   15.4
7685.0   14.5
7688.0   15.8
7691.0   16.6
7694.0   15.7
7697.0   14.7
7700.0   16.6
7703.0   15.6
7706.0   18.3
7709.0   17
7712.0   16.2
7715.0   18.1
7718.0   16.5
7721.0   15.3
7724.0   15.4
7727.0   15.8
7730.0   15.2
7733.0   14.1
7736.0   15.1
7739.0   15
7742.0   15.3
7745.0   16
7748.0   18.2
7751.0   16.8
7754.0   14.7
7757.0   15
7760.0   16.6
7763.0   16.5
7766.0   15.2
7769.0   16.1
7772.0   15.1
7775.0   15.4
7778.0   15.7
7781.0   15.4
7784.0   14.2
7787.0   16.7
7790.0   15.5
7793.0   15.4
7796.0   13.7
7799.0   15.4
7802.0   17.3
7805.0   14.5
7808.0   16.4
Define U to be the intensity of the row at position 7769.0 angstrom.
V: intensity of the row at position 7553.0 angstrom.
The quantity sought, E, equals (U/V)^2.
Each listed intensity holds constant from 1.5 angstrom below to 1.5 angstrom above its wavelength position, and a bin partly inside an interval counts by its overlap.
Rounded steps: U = 16.1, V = 15.8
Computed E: 1.0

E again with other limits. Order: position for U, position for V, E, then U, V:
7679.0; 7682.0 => 1.2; 17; 15.4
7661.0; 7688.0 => 0.8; 14.5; 15.8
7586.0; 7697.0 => 1.2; 16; 14.7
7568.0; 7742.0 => 1.1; 15.7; 15.3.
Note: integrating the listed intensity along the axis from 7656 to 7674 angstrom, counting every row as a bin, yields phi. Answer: 286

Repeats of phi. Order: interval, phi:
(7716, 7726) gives 159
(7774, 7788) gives 216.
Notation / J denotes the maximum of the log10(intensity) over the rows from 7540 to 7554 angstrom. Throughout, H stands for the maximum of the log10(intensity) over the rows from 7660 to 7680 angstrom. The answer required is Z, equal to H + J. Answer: 2.46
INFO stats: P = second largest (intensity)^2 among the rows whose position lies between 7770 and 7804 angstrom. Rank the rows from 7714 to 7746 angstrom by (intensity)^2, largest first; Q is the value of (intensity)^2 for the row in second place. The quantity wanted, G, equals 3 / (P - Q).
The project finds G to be 0.45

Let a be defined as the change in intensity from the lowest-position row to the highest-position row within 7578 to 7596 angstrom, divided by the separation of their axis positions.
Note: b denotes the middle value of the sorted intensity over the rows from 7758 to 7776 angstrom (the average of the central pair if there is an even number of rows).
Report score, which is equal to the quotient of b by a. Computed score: 394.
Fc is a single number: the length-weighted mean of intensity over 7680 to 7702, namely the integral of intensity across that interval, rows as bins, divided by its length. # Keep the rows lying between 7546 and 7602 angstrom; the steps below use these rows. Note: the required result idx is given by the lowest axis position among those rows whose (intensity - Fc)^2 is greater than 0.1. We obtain 7547.0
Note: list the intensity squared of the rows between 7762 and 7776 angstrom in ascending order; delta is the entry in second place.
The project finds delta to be 231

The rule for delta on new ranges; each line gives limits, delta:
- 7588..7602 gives 231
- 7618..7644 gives 222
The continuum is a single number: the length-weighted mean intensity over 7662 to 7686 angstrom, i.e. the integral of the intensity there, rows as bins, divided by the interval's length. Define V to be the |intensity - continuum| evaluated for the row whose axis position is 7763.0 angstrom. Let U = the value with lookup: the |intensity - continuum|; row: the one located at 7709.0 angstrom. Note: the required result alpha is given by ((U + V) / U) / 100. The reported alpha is 0.0165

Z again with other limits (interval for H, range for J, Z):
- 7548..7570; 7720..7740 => 2.42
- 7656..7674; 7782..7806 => 2.49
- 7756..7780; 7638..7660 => 2.48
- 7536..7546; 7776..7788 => 2.42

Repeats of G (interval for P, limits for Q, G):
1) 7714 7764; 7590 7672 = -0.10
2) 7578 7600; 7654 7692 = -0.05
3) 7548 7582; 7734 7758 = -0.30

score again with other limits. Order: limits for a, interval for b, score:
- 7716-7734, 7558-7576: -98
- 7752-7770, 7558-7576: 168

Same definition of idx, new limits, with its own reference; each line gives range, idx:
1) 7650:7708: 7652.0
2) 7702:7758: 7706.0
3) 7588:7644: 7589.0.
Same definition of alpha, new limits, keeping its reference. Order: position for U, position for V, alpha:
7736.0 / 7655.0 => 0.0632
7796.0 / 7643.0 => 0.0163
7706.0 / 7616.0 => 0.0136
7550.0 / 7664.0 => 0.0141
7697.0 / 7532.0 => 0.0166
